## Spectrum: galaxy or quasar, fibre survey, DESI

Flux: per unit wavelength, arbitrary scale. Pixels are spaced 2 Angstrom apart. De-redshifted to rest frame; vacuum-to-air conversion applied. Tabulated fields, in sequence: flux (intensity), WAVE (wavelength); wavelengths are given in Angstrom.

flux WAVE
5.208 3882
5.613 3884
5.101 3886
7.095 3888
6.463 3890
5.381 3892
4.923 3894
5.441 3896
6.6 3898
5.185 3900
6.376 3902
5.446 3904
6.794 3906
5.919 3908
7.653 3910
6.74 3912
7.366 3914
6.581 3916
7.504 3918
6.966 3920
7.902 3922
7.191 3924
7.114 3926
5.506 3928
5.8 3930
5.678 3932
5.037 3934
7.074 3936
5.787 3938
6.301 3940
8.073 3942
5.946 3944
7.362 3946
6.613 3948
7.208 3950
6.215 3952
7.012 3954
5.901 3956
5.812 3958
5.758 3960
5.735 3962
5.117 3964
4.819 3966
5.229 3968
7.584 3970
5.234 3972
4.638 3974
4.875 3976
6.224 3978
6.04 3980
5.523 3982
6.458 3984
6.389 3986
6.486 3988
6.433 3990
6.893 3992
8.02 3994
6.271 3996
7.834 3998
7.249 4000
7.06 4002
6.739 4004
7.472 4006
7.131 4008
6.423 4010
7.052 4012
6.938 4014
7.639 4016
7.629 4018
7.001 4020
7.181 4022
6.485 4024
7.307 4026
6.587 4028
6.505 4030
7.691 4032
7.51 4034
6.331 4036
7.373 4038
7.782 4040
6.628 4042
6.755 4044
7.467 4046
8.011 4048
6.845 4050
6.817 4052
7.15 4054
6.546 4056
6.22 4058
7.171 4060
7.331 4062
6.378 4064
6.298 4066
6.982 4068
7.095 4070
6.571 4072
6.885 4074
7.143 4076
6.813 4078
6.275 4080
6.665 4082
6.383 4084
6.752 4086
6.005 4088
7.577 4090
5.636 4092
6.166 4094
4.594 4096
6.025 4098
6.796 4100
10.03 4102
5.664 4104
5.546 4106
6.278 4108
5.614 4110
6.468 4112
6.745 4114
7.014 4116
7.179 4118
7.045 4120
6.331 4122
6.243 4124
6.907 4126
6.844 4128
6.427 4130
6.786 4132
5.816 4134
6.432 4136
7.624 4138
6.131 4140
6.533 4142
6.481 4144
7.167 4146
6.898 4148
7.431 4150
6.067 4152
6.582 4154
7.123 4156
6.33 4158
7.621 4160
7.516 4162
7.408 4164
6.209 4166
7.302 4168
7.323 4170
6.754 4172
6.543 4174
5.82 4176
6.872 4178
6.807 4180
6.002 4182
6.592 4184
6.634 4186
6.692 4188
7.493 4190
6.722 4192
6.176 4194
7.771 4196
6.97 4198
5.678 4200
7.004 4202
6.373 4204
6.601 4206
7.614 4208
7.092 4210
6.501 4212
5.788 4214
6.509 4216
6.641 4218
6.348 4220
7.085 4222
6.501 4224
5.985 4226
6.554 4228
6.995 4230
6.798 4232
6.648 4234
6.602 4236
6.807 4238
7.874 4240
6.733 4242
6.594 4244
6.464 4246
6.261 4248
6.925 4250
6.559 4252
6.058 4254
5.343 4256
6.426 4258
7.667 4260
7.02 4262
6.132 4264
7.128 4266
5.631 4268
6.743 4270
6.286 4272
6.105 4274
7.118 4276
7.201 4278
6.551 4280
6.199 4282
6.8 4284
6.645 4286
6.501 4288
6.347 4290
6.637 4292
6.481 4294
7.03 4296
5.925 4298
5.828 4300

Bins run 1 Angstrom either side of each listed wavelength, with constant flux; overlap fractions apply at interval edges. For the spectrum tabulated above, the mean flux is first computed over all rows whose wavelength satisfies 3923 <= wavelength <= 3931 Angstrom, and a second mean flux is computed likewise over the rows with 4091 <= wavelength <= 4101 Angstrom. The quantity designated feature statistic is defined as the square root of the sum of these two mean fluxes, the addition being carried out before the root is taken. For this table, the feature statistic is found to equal 3.50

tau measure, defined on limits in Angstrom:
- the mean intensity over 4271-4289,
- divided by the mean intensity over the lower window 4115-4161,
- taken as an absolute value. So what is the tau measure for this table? 0.98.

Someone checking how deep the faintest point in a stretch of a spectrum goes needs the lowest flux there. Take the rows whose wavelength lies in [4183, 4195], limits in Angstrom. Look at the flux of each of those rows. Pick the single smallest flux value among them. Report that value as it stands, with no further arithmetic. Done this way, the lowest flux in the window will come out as 6.176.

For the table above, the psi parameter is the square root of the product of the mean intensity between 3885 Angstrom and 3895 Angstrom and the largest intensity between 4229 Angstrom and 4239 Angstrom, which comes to 6.37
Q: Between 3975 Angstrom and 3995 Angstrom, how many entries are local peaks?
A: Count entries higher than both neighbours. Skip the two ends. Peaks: 3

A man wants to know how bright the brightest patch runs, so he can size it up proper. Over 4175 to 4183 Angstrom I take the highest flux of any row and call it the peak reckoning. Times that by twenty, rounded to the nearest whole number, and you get 137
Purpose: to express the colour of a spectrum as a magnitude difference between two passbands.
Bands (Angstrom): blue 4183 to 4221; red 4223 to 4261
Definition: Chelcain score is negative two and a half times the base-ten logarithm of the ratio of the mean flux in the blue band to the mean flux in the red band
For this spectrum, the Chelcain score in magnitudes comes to -0.012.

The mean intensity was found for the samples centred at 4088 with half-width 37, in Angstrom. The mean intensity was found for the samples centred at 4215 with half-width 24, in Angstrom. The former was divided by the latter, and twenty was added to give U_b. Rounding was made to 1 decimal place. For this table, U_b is 21.0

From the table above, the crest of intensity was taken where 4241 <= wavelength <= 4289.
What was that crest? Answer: 7.667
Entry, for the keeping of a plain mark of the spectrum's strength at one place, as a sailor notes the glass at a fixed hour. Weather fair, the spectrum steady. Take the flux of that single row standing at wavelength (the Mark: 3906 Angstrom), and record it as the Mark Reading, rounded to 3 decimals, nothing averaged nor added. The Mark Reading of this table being 6.794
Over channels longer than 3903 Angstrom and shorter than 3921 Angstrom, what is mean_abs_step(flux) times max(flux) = 7.4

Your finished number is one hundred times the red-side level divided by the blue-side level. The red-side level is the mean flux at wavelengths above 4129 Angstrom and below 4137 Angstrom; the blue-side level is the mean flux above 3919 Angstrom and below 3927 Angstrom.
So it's 87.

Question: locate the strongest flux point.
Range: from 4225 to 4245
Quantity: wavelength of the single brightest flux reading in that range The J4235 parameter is 4240 Angstrom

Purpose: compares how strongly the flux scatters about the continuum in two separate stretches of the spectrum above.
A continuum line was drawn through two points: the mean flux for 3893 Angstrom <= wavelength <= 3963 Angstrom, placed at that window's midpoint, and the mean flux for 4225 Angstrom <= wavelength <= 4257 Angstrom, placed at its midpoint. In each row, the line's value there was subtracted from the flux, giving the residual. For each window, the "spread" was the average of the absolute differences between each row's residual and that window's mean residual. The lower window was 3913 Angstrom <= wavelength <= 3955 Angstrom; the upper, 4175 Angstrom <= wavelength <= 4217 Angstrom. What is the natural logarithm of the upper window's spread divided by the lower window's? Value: -0.48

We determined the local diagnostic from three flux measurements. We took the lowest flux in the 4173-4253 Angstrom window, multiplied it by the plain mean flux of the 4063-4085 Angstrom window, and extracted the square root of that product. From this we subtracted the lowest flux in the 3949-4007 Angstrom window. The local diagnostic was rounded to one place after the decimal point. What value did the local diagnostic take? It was 1.5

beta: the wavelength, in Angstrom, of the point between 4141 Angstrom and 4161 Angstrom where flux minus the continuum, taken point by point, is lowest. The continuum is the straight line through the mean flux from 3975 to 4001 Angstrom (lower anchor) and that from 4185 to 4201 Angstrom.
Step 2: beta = 4152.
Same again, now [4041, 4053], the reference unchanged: 4042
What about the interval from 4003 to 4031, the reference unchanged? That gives 4010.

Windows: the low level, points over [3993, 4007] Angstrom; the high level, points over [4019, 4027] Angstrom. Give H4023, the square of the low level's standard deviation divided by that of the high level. 3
